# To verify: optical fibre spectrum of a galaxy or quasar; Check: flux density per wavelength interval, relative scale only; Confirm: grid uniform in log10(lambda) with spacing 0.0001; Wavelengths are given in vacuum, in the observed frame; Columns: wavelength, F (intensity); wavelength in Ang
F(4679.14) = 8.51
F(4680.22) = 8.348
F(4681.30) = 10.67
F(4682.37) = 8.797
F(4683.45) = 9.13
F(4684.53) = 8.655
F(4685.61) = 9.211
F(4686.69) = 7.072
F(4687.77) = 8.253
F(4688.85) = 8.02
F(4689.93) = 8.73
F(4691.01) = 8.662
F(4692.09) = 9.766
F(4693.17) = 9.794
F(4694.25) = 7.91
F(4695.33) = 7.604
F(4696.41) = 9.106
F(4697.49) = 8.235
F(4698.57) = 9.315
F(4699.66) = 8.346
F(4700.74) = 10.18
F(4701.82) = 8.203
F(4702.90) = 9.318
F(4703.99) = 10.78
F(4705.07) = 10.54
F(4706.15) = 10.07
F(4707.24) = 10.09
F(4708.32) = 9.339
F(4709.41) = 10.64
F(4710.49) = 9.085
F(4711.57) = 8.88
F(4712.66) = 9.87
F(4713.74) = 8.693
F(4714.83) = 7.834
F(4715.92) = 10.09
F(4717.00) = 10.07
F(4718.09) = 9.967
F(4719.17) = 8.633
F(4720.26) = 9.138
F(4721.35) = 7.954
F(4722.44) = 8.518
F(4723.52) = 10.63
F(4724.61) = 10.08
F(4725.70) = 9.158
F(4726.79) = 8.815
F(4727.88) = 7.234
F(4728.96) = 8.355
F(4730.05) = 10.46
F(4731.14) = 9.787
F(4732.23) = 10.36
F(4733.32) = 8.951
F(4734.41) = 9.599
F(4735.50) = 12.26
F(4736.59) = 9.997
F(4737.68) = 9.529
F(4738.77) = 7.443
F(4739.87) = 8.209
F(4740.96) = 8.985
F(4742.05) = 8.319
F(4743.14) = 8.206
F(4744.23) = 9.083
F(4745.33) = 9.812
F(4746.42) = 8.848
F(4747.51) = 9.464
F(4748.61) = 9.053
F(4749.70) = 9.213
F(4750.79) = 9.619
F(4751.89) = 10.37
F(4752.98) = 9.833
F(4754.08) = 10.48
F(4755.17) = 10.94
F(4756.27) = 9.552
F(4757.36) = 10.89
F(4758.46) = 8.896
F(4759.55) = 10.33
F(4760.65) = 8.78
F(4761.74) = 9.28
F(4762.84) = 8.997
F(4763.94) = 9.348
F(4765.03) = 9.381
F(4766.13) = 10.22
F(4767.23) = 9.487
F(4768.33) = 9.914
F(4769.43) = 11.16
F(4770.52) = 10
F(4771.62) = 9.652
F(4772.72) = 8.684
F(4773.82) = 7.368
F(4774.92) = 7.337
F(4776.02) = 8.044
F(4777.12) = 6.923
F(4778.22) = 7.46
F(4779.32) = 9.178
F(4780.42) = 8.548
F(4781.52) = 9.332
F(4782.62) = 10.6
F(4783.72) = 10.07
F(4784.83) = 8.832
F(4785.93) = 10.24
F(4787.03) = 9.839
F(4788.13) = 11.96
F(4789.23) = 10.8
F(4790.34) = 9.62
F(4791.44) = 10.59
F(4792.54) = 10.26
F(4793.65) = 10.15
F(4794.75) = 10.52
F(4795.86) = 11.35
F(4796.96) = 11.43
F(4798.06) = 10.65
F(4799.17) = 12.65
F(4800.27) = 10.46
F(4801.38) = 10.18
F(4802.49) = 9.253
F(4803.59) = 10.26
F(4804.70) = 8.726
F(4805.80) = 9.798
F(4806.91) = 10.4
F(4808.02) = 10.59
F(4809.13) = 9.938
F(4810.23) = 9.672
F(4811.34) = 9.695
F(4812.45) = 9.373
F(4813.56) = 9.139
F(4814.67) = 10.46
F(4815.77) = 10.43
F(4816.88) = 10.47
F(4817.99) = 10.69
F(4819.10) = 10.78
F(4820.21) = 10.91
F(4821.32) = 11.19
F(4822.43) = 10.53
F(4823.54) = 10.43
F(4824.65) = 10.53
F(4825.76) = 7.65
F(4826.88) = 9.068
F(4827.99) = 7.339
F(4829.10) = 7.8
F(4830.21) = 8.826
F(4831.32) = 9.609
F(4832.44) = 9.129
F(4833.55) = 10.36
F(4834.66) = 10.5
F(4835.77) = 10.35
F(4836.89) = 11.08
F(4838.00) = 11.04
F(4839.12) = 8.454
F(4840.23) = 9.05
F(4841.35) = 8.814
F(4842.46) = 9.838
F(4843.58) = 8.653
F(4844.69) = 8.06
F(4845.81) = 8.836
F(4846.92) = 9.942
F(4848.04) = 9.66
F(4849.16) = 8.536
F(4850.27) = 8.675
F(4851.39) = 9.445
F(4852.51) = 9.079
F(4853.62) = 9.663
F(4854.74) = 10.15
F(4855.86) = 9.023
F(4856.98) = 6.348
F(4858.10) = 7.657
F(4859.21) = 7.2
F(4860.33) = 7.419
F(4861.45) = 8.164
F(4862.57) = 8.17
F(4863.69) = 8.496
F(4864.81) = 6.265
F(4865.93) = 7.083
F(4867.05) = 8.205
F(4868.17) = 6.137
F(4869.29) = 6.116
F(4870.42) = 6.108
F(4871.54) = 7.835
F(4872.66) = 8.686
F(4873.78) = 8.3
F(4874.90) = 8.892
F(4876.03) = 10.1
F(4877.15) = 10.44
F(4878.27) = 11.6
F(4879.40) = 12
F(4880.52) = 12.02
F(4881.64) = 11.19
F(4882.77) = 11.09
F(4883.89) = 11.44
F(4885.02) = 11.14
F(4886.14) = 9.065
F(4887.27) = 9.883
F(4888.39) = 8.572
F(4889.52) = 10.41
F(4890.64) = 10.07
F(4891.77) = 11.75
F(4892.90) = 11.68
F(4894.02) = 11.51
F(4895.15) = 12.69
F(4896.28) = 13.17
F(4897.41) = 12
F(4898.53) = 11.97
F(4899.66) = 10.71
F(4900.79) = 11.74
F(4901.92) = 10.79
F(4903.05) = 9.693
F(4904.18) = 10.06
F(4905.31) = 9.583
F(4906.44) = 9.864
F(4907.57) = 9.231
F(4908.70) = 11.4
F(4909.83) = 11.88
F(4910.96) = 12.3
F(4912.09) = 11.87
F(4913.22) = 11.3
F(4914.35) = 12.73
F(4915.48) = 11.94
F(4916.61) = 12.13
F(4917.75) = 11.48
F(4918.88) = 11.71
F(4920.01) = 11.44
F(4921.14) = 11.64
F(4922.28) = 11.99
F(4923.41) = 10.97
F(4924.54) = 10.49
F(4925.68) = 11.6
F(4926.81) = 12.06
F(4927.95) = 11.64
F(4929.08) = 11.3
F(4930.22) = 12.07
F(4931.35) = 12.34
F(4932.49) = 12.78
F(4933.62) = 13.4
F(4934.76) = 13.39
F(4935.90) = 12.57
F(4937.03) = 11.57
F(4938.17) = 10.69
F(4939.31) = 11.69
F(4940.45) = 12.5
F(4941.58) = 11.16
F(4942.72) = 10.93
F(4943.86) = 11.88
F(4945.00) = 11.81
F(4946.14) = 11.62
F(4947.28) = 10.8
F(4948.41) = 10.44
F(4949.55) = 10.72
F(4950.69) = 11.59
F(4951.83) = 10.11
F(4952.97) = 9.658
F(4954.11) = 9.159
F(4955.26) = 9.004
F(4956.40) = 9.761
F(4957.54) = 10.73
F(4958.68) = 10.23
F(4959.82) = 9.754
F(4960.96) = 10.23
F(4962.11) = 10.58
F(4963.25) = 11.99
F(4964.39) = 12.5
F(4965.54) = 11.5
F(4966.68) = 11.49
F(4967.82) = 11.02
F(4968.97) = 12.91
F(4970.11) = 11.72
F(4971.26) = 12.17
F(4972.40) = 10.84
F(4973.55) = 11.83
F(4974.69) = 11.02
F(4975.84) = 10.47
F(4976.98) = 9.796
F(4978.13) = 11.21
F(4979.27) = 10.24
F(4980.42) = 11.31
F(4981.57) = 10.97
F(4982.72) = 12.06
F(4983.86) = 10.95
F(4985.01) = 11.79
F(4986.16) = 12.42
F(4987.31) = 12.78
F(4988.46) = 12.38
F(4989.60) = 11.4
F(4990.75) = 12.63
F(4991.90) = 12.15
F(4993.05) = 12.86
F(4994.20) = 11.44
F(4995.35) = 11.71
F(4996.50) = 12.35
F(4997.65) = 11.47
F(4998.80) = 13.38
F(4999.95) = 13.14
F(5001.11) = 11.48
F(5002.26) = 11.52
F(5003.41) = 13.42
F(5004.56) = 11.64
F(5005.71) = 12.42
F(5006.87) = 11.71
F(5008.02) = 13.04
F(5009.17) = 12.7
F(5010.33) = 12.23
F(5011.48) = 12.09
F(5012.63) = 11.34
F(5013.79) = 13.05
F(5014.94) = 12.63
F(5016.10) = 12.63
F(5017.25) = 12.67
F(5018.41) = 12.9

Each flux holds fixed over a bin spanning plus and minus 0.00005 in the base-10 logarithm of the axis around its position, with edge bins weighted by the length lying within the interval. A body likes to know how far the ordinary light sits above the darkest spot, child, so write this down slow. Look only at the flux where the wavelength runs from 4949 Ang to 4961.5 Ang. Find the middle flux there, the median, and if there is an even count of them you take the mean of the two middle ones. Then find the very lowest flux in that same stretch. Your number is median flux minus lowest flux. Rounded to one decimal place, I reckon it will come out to 1.1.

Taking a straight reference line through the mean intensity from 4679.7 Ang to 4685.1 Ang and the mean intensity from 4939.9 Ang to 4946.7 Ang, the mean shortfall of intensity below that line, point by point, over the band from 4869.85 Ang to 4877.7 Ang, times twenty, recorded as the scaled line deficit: 47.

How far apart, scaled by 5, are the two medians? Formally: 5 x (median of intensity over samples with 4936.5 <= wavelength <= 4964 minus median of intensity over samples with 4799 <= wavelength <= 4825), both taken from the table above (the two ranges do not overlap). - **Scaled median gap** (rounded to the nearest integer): 1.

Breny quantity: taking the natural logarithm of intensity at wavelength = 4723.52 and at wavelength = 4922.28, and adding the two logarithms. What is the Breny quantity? 4.8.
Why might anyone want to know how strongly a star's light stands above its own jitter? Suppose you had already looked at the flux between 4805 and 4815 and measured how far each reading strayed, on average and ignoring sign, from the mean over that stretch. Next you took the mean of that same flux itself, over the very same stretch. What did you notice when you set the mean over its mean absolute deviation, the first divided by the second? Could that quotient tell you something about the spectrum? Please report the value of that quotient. 25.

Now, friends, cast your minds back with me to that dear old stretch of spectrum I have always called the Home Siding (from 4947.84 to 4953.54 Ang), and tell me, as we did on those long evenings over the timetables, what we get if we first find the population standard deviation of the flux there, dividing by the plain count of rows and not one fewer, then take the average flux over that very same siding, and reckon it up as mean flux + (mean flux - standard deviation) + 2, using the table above 22.4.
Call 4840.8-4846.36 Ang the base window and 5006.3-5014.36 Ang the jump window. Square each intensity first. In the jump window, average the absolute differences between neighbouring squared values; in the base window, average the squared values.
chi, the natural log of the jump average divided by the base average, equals -1.4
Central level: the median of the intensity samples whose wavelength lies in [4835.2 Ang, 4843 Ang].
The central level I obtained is 10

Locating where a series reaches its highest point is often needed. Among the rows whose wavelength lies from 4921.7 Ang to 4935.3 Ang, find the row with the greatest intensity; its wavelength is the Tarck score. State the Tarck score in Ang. 4933.62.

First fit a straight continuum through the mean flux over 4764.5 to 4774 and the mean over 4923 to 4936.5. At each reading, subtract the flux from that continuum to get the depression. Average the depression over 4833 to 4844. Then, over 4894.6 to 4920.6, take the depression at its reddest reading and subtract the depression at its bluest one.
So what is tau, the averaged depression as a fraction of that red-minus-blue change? 0.5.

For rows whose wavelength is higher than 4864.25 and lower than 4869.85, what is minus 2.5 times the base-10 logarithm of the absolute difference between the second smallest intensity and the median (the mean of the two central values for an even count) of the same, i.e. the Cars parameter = 2.2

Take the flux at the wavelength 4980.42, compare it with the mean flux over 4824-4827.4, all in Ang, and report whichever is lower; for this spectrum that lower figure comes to 9.1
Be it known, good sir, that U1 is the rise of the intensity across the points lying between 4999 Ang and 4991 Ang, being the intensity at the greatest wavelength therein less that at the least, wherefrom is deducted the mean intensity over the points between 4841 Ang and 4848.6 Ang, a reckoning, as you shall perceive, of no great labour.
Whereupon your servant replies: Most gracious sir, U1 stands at -7.9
